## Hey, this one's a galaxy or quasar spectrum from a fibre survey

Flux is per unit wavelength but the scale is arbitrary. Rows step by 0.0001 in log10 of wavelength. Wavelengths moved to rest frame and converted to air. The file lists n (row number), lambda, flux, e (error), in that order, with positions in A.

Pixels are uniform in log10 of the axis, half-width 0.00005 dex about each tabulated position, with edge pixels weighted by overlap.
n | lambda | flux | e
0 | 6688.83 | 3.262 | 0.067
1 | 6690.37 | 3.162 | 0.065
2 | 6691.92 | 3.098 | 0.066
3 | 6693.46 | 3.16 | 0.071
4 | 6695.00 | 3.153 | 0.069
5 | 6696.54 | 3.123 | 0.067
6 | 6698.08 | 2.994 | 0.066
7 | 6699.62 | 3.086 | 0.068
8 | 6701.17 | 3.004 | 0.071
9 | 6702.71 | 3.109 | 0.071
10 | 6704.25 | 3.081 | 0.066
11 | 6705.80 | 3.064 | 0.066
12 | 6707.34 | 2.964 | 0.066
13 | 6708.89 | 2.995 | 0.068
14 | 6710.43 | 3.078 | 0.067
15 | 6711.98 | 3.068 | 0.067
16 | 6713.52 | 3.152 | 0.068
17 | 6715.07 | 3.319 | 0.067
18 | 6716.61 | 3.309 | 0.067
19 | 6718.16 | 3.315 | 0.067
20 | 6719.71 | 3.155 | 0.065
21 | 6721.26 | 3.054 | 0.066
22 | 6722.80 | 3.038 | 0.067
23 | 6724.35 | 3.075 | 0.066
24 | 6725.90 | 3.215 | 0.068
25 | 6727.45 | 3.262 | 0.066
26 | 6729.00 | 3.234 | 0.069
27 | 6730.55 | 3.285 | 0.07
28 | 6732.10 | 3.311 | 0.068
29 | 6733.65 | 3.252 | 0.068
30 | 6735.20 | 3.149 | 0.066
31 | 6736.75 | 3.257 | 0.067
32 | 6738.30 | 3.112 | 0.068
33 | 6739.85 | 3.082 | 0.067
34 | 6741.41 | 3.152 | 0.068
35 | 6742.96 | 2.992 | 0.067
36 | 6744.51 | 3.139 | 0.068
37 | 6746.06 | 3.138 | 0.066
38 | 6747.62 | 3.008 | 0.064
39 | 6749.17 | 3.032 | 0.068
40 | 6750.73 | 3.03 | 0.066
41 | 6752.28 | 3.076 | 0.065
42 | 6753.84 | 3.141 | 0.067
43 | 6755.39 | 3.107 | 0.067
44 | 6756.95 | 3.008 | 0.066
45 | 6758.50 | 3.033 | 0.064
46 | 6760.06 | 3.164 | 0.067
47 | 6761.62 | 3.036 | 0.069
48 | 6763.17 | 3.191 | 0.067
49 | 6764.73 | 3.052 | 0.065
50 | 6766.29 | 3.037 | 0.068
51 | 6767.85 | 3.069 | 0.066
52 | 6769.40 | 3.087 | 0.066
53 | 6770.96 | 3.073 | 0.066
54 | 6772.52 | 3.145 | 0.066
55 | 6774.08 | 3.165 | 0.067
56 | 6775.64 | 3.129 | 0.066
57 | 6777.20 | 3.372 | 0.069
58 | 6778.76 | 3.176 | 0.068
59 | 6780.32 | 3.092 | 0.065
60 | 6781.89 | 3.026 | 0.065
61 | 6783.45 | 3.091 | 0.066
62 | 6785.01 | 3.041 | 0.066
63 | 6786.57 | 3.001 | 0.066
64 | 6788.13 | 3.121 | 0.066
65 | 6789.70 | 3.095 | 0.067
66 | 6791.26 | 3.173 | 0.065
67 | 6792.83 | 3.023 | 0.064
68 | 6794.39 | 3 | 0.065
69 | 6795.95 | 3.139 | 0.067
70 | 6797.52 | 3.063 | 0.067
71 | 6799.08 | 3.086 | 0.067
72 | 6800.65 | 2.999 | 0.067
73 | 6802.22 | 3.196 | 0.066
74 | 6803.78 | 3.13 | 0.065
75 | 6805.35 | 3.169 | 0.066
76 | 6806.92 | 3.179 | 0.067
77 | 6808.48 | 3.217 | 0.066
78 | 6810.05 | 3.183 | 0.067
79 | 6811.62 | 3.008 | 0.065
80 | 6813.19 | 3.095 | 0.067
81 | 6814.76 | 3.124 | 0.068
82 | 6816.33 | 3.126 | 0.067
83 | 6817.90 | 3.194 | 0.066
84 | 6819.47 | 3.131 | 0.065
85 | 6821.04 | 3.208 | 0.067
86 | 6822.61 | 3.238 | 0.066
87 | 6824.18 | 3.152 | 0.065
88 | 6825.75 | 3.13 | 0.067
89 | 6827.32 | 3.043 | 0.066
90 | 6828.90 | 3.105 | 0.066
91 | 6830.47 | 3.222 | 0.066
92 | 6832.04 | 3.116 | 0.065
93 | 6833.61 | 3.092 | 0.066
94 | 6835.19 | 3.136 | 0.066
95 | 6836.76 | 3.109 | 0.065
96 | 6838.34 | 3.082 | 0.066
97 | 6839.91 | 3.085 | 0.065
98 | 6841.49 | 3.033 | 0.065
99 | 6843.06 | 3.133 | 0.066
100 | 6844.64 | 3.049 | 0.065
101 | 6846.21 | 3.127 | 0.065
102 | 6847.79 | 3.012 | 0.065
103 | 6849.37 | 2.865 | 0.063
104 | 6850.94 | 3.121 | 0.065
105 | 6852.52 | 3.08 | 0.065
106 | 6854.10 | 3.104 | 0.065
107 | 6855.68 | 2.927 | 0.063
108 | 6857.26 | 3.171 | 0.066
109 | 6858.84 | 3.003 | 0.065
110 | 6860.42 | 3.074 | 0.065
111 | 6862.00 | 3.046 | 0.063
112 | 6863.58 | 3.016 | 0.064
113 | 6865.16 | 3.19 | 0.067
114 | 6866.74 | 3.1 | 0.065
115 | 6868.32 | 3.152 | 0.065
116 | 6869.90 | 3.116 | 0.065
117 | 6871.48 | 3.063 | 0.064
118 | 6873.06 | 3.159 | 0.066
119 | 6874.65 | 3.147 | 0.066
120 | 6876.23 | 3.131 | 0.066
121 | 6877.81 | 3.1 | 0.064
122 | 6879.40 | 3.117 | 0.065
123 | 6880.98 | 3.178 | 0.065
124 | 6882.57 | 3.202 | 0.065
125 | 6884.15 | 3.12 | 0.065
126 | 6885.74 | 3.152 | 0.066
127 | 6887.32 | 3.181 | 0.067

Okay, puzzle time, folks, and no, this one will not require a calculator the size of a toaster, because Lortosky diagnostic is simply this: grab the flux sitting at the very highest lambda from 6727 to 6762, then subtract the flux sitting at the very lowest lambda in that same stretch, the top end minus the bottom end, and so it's -0.23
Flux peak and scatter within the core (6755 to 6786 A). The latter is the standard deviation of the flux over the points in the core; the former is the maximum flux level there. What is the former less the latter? 3.29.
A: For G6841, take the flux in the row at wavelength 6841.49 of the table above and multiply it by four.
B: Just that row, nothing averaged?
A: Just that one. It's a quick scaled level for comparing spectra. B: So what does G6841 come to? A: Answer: 12.1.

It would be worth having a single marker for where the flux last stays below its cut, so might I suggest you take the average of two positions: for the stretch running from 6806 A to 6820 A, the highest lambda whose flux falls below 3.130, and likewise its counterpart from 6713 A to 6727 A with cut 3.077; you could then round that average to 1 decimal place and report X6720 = 6770.3 A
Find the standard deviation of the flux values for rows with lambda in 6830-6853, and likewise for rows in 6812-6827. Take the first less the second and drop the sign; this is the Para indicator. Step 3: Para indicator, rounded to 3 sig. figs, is 0.0312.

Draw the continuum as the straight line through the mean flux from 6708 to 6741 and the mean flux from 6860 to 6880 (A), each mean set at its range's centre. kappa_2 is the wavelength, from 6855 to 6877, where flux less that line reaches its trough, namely 6855.68 A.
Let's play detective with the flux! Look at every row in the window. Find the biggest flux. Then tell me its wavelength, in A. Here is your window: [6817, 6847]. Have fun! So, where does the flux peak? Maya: 6822.61 A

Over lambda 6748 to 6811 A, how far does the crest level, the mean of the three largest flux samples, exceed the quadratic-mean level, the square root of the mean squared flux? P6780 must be 0.16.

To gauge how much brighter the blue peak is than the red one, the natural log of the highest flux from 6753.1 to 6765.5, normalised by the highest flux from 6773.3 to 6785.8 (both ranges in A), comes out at -0.055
